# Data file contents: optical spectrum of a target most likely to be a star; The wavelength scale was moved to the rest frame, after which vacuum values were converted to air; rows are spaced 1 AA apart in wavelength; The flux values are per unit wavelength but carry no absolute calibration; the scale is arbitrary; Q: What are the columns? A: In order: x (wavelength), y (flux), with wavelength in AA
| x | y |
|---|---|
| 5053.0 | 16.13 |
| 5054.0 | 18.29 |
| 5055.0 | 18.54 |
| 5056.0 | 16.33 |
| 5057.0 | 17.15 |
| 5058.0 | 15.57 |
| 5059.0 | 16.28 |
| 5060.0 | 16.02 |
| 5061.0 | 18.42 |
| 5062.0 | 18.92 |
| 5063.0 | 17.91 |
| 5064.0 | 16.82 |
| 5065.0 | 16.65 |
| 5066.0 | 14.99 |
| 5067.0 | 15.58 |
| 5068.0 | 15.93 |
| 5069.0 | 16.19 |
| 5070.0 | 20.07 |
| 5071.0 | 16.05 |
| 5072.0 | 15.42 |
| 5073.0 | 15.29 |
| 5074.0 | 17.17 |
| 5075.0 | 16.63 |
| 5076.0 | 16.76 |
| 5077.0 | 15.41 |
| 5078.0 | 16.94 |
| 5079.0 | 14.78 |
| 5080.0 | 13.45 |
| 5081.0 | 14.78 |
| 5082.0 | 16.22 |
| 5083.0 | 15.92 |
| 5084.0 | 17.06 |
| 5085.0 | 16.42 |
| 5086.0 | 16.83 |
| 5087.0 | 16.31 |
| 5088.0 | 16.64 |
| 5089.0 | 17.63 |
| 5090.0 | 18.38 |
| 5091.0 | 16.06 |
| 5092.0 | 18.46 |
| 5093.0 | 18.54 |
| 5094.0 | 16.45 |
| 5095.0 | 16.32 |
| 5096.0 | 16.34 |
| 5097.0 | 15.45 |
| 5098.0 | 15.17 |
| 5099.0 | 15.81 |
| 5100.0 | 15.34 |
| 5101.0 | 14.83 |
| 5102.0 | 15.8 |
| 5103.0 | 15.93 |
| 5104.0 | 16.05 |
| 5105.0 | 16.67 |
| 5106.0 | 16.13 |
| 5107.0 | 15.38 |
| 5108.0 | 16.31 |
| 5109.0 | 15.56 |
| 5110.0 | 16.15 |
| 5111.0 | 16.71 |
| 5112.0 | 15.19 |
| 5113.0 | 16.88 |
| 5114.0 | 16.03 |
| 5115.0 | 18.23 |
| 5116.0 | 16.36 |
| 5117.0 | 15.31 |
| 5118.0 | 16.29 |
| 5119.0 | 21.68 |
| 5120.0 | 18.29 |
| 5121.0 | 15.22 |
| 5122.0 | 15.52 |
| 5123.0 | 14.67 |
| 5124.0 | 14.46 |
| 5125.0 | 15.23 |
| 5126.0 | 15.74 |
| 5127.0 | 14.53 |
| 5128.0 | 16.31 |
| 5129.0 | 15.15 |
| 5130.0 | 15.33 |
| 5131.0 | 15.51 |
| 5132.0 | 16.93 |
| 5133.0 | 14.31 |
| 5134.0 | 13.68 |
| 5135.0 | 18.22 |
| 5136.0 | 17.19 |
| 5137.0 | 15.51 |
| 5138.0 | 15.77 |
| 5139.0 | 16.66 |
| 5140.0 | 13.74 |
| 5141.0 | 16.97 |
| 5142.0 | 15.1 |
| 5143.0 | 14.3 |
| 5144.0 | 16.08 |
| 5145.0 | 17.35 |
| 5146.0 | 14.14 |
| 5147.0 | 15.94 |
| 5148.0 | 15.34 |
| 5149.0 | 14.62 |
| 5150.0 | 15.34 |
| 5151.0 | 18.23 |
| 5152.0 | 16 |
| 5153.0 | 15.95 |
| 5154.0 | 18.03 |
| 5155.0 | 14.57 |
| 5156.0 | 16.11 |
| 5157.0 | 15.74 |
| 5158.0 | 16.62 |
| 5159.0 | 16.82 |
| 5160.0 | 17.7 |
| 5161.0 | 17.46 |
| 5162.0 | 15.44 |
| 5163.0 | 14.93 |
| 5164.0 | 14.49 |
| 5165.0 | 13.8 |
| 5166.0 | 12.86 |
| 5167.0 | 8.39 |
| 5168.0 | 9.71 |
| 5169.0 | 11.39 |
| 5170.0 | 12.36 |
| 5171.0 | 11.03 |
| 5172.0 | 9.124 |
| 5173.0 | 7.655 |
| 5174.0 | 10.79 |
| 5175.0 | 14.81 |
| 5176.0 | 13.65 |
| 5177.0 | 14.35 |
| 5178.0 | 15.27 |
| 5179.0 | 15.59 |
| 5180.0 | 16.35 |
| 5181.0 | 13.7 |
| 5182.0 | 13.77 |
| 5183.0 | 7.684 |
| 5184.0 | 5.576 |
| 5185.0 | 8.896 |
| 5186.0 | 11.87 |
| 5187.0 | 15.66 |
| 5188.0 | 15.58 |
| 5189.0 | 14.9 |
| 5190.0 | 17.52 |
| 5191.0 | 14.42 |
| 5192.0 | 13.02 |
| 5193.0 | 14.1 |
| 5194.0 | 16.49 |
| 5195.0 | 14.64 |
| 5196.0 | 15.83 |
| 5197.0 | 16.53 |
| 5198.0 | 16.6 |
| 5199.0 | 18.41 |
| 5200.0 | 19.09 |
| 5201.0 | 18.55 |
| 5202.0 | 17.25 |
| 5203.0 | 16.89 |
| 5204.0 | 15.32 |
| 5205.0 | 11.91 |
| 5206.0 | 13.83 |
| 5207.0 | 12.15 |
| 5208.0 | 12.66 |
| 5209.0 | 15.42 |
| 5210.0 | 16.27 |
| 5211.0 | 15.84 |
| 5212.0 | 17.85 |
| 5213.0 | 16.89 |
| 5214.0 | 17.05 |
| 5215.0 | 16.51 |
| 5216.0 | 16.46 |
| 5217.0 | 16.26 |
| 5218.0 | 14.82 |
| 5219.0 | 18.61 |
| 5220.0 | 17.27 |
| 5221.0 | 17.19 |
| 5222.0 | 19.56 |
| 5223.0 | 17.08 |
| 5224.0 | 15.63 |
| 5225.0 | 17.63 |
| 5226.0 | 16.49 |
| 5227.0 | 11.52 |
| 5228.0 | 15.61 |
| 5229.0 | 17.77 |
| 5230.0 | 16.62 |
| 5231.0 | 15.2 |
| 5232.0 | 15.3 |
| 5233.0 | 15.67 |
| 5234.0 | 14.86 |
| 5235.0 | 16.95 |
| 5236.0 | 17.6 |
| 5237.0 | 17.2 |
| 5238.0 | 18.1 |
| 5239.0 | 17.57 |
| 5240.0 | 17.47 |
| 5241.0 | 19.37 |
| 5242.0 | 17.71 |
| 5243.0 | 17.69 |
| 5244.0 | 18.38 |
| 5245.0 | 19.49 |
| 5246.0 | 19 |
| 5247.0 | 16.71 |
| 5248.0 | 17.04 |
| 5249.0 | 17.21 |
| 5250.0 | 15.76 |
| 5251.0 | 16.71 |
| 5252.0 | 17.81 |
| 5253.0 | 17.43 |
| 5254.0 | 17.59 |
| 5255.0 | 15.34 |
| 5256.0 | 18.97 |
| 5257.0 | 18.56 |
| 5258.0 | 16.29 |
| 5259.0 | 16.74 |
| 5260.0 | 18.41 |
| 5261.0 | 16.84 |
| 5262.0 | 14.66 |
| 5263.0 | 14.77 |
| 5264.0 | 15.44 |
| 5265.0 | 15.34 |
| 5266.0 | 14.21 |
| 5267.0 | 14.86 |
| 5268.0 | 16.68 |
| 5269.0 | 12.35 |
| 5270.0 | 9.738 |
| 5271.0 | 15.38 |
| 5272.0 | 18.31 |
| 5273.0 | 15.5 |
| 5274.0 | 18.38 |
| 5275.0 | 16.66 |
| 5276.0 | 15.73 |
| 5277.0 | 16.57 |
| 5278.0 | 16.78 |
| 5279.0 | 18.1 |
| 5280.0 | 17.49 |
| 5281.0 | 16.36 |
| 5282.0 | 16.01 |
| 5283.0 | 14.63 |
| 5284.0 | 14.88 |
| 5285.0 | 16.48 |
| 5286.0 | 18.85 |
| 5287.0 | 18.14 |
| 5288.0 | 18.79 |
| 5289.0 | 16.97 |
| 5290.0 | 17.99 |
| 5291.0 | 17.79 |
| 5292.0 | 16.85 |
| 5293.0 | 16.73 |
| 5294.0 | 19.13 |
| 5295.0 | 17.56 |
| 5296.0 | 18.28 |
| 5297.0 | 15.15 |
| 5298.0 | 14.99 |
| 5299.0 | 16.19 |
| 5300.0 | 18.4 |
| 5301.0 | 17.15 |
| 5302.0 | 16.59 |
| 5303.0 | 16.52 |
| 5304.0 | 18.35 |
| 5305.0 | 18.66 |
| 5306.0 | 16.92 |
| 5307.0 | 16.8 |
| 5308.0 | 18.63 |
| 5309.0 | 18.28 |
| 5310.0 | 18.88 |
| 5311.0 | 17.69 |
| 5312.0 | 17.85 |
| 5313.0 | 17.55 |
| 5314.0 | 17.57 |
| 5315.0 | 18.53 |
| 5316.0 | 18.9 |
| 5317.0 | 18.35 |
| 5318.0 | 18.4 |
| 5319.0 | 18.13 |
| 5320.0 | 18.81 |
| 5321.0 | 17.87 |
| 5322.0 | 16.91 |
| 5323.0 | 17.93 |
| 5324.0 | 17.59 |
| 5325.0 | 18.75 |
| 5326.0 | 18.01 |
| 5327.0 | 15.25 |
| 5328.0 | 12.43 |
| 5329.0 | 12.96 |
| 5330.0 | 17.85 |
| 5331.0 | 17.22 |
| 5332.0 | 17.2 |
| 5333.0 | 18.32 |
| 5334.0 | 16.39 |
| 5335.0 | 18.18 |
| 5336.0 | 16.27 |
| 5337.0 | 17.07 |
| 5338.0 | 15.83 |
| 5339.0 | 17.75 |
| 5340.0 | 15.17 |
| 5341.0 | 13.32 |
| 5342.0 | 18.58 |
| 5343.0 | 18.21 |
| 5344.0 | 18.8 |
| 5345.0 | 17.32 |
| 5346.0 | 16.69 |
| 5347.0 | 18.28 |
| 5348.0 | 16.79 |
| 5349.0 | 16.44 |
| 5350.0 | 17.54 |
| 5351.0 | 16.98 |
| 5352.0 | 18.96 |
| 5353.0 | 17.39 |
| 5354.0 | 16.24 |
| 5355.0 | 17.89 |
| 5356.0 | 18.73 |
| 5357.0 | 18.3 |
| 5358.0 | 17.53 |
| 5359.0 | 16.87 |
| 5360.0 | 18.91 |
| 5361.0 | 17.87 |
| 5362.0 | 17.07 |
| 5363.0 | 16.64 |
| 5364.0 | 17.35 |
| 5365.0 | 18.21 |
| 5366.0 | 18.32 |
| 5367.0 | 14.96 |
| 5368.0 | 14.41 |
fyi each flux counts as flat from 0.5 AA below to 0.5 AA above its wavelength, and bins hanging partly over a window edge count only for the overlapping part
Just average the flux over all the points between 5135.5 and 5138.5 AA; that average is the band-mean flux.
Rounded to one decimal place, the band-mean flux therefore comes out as 16.2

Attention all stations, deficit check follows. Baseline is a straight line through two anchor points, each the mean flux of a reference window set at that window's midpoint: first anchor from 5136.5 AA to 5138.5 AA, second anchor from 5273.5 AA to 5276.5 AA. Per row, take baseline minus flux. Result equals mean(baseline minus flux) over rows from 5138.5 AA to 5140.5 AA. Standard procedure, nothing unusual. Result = 0.46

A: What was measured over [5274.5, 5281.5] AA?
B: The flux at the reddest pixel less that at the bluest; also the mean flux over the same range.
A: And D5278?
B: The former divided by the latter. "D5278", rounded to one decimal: 0.0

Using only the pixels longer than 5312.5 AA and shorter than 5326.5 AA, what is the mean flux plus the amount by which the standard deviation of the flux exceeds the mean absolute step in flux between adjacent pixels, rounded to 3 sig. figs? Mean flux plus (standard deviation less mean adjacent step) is 18.0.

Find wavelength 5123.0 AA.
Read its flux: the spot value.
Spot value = 14.67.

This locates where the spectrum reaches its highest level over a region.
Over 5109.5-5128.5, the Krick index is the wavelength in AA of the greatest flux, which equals 5119.0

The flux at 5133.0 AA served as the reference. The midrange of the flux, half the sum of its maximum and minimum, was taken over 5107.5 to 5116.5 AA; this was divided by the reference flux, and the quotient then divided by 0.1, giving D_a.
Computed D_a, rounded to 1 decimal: 11.7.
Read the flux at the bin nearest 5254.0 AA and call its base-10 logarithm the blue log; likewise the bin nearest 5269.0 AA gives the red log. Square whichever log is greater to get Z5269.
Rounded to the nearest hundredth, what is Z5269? 1.55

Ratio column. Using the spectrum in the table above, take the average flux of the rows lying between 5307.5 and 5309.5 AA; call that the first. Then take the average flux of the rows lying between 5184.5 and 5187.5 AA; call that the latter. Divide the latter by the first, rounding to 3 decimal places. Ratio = 0.658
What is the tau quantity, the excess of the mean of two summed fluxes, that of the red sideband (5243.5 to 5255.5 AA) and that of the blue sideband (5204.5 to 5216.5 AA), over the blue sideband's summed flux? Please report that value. 12.8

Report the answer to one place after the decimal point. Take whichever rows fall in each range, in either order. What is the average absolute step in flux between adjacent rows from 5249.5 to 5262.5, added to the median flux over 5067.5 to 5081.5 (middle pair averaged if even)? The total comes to 17.4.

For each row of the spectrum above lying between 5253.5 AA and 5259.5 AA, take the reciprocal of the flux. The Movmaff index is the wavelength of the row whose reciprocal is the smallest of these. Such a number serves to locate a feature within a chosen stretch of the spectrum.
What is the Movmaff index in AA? 5256.0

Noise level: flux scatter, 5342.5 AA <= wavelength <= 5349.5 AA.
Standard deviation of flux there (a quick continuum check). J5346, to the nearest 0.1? 0.9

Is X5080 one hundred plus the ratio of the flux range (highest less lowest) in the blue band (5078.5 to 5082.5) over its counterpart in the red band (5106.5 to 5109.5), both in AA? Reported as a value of 103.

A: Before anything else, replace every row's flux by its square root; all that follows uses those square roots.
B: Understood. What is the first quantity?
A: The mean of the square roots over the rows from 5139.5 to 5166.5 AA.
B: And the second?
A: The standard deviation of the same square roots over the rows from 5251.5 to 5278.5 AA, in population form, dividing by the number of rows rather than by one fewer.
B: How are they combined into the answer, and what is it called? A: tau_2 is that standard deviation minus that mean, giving -3.70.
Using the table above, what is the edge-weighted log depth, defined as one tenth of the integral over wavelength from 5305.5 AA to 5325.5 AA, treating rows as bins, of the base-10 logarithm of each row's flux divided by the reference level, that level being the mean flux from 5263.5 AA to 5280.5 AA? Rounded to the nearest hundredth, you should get 0.12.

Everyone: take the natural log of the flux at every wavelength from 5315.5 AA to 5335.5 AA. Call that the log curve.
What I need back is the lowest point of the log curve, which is 2.52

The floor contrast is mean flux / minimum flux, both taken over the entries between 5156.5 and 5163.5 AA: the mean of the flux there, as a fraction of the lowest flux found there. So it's 1.10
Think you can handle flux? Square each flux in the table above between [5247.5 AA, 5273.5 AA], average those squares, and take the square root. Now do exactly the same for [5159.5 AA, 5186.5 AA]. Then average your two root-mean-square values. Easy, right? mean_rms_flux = 14.6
